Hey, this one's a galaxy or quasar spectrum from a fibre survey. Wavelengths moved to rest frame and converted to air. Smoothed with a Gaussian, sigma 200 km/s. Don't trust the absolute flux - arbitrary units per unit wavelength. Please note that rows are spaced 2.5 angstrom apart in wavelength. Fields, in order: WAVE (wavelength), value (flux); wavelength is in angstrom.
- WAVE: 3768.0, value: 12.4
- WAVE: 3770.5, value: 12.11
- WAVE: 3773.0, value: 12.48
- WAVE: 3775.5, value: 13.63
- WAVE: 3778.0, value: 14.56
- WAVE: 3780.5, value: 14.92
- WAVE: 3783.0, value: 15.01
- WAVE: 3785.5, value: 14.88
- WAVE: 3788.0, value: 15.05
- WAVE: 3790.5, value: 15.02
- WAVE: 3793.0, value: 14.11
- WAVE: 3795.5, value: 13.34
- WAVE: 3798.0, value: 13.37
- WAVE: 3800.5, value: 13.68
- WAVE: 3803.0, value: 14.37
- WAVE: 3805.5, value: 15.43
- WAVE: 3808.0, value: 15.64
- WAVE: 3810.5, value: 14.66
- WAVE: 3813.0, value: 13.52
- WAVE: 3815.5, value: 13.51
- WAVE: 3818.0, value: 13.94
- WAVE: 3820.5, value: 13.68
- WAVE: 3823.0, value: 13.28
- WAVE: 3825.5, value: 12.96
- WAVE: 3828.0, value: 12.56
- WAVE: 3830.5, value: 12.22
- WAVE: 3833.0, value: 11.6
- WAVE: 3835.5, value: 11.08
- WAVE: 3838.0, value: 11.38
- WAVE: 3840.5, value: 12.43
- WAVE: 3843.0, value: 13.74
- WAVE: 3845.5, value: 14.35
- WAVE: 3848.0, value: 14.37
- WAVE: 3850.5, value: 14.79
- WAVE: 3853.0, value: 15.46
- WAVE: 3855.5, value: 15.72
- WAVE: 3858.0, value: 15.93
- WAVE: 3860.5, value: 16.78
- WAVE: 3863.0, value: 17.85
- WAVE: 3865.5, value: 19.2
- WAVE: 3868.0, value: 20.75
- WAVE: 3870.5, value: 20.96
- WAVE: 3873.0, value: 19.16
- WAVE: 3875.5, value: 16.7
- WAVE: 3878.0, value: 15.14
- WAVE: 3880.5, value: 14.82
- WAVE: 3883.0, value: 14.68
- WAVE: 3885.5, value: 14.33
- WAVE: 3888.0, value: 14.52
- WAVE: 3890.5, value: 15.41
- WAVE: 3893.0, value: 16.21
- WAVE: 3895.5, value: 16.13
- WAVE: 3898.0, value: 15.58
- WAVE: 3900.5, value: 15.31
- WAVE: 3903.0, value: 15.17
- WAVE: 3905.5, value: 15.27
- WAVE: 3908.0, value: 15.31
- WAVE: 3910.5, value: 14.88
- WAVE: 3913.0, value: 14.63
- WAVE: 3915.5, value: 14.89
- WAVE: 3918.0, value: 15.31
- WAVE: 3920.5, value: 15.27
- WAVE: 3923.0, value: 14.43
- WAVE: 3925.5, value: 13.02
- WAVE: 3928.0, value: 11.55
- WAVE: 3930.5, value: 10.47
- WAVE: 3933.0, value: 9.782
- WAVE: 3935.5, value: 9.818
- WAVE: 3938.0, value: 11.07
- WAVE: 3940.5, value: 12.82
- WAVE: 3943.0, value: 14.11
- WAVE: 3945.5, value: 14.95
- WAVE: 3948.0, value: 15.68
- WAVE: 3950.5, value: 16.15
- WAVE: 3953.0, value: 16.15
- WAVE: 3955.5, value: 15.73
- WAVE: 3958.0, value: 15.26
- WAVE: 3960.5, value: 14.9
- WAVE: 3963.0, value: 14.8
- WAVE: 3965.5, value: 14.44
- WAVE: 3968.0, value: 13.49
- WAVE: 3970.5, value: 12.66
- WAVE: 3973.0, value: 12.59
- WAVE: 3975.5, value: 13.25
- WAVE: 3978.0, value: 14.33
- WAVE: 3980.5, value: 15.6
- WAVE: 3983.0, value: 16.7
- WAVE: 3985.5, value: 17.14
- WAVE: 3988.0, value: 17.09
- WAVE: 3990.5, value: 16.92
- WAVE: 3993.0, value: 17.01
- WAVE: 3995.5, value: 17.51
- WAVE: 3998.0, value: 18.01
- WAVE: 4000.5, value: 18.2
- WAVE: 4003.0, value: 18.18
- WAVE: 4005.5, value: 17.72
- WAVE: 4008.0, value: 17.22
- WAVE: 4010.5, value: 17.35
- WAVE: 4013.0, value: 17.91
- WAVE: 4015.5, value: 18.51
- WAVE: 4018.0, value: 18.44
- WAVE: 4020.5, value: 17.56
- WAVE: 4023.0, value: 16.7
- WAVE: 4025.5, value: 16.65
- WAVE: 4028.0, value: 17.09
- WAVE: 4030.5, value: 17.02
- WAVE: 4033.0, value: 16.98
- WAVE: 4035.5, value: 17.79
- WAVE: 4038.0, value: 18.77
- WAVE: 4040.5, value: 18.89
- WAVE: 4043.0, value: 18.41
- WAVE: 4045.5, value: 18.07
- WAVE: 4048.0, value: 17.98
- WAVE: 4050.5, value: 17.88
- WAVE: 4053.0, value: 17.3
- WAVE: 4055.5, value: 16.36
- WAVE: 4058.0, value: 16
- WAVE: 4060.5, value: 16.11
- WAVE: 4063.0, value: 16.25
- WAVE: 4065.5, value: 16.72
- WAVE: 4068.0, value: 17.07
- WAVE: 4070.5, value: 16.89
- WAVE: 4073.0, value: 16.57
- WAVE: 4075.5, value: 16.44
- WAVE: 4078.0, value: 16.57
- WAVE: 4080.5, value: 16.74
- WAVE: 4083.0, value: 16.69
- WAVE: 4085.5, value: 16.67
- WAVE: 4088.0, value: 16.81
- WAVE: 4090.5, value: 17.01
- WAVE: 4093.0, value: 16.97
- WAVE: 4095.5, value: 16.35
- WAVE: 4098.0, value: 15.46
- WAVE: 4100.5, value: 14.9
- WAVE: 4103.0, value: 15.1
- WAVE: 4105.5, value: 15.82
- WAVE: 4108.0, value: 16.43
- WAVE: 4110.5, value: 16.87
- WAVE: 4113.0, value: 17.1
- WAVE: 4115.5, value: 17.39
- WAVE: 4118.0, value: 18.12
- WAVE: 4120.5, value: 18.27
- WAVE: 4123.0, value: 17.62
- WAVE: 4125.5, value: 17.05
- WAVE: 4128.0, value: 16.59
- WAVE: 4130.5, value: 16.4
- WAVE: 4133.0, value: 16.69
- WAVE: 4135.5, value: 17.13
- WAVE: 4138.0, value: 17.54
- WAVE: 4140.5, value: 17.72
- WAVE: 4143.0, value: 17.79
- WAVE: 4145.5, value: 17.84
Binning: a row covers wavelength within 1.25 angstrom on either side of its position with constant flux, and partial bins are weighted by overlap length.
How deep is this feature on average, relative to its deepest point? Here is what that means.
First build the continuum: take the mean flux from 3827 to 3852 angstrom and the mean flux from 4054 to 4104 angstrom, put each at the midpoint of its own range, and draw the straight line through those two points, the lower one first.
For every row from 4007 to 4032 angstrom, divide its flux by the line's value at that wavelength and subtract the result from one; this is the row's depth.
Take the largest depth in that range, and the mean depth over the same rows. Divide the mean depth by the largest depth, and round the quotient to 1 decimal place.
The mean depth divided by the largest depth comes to 1.9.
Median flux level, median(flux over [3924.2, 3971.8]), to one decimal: 14.1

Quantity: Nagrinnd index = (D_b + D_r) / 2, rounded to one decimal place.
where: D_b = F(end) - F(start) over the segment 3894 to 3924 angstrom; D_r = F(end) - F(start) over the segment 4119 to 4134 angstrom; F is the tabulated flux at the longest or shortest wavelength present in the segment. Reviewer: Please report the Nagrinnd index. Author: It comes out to -1.6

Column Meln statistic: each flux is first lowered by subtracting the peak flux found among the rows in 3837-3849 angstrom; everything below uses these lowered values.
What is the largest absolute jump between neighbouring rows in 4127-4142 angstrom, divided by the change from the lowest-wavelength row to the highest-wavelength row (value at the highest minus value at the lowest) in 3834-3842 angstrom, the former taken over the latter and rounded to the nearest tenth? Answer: 0.3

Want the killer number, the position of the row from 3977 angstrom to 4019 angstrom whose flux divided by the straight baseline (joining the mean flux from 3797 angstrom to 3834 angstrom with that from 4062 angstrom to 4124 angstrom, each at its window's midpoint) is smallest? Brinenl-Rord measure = 3978.0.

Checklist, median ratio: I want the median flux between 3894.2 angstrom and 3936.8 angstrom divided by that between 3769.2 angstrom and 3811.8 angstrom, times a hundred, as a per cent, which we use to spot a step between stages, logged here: 102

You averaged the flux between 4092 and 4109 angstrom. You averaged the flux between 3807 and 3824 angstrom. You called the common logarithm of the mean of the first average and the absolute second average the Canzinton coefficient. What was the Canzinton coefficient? 1.17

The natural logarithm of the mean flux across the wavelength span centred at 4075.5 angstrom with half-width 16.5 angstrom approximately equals 2.81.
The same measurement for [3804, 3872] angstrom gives 2.69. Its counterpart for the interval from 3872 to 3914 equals 2.74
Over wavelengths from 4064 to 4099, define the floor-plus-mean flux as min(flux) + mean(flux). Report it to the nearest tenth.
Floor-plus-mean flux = 32.1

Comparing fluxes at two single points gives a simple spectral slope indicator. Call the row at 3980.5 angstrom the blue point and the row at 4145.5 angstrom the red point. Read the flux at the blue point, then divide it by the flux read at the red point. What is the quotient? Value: 0.87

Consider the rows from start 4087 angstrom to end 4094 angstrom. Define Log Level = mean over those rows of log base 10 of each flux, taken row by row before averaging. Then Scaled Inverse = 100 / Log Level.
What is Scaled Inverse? 81.4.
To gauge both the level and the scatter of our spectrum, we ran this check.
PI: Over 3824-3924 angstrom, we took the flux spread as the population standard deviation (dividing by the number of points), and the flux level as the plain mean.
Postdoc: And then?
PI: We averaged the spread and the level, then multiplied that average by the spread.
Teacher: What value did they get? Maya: 19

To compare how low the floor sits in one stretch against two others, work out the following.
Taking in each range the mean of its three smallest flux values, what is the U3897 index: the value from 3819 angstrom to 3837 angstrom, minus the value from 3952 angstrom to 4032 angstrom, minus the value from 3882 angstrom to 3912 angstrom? -15.7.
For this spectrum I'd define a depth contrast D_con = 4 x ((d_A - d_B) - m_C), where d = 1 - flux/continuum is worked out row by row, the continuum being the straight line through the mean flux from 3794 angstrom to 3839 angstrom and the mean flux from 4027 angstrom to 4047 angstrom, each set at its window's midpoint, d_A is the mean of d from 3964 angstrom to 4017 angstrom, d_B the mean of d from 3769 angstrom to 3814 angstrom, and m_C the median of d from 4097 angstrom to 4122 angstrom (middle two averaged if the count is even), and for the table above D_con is 0.0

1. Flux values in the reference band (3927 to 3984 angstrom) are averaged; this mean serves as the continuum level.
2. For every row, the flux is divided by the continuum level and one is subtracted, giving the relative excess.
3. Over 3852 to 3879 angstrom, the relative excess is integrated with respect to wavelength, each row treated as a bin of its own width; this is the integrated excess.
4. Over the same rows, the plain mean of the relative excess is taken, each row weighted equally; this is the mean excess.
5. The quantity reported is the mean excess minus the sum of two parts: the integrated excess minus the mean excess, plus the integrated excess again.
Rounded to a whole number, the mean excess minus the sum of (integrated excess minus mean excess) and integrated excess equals -15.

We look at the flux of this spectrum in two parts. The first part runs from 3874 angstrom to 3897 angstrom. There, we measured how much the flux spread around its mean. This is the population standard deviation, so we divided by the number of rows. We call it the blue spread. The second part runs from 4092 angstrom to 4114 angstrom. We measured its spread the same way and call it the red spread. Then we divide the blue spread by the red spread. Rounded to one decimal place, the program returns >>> 1.0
